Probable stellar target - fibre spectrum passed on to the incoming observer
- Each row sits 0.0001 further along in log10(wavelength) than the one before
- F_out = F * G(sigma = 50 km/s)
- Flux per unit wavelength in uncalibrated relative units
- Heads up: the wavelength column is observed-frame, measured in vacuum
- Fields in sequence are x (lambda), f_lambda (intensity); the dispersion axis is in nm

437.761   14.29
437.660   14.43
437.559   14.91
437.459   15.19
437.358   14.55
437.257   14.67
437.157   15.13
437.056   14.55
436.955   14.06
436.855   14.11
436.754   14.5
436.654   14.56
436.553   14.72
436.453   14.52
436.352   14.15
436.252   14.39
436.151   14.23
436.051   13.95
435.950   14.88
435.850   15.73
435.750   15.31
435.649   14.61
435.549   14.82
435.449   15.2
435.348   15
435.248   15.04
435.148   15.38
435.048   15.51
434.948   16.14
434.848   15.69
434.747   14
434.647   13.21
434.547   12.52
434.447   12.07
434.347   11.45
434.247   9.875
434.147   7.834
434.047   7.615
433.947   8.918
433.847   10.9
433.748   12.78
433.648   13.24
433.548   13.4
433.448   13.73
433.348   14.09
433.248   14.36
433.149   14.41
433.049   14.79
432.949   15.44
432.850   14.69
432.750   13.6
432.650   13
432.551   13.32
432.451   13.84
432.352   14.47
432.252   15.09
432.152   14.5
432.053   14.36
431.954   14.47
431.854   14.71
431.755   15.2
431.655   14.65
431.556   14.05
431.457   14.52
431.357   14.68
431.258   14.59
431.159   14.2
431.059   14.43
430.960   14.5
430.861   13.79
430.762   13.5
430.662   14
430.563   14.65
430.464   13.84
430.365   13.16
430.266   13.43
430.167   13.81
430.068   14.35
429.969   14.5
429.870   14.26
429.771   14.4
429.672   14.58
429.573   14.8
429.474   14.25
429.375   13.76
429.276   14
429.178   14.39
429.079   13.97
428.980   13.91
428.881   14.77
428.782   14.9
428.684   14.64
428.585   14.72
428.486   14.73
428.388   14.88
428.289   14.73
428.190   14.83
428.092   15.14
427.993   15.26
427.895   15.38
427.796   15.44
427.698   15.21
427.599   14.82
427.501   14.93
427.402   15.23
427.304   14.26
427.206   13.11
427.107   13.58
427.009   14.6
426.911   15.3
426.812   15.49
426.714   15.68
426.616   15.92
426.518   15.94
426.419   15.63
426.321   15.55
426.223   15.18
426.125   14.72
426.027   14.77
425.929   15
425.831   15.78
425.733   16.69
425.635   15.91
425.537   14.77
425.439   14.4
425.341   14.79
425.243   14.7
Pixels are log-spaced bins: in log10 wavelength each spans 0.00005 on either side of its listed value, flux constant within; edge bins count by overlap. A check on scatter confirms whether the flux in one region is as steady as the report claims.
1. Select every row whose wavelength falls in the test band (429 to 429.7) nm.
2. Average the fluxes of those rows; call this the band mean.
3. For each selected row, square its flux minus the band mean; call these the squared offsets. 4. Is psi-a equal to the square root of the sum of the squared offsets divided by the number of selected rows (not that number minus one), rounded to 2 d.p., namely 0.34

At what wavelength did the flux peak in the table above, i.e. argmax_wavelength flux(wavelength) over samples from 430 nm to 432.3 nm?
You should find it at 431.755 nm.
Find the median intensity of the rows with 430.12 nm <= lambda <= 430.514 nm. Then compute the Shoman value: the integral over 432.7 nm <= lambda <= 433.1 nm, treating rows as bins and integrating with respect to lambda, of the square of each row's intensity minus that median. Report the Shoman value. 0.58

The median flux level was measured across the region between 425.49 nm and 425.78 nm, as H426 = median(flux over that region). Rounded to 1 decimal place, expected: 15.9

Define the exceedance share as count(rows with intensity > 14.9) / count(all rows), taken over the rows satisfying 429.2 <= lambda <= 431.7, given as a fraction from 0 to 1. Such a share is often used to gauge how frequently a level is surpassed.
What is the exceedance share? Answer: 0.00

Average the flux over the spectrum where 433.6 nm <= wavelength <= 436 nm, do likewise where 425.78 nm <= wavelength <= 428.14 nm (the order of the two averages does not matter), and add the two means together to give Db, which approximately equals 28.3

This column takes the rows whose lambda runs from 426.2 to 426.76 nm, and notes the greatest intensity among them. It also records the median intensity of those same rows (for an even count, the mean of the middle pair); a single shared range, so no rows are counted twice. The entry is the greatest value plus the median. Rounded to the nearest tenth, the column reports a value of 31.6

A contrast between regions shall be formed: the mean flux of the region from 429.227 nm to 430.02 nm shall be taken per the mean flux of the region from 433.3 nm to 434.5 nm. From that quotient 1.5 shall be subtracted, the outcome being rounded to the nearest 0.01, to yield -0.24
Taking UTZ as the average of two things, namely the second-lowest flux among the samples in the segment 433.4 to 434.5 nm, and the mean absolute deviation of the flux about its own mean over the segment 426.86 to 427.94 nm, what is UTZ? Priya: 4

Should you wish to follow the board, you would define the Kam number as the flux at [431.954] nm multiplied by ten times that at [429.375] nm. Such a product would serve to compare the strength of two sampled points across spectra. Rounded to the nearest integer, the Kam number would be 1991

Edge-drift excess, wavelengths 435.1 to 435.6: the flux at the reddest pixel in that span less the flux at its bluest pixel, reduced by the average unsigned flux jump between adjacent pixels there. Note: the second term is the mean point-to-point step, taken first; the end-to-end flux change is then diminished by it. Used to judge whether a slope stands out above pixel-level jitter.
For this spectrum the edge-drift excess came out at -0.80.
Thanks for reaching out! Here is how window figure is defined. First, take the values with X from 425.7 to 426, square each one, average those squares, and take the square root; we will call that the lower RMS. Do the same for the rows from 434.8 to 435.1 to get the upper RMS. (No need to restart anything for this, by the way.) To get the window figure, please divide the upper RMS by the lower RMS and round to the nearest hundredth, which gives 1.00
